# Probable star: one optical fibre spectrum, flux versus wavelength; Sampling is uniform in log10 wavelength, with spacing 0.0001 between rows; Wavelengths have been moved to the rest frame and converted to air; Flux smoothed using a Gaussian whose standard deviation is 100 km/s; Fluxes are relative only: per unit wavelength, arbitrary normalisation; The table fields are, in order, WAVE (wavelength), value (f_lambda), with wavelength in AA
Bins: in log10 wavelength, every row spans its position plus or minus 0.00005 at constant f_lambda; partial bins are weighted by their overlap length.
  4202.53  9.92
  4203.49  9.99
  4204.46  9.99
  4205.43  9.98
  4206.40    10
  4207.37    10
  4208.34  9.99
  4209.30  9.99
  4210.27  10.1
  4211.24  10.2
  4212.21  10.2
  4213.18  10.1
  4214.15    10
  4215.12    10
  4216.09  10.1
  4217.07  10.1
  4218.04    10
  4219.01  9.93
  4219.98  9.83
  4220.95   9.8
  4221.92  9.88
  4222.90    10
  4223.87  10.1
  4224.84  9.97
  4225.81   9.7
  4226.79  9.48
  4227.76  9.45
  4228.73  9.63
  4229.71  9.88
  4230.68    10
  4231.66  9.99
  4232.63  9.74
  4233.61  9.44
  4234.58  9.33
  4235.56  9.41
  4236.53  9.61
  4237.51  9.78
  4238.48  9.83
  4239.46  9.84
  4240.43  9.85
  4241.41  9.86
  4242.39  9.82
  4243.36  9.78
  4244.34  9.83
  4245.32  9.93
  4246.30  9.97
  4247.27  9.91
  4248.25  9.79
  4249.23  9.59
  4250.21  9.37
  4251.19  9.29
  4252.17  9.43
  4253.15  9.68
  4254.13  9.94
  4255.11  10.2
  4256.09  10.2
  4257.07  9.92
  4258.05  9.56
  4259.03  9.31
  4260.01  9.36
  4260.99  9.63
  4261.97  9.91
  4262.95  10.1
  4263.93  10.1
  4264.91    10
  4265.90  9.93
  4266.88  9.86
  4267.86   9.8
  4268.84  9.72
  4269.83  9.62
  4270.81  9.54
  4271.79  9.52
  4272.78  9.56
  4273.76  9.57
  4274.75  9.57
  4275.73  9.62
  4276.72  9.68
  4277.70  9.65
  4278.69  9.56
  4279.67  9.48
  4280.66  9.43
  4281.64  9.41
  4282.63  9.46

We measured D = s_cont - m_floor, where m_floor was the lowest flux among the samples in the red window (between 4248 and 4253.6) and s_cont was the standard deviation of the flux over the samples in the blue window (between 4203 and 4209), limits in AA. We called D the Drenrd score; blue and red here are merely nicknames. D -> -9.28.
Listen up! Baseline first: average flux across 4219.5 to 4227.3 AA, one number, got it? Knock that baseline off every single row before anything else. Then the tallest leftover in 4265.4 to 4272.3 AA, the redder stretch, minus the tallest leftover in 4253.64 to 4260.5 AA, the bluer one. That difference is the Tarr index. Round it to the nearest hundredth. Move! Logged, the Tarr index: -0.27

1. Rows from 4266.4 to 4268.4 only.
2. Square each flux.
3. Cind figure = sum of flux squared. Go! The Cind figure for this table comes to 193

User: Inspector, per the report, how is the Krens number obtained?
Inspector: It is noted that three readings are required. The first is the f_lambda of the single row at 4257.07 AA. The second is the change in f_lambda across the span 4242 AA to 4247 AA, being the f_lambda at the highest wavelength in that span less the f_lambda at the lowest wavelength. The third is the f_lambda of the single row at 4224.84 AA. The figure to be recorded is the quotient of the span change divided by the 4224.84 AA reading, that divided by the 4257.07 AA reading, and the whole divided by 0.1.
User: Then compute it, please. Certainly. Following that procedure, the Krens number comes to 0.02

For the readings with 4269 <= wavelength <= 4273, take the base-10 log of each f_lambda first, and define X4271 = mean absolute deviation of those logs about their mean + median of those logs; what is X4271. 0.98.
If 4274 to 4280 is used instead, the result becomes 0.98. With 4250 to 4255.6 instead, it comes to 0.99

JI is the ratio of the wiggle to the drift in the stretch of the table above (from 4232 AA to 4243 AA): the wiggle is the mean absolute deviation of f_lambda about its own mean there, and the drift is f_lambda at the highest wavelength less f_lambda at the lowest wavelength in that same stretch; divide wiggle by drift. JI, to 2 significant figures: 2.1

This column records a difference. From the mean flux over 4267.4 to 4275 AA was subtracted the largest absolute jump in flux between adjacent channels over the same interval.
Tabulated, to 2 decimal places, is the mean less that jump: 9.51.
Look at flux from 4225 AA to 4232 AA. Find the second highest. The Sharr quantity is 9.99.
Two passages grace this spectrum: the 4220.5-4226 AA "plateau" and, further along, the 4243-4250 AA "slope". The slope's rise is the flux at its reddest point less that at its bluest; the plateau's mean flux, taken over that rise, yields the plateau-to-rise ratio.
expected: -52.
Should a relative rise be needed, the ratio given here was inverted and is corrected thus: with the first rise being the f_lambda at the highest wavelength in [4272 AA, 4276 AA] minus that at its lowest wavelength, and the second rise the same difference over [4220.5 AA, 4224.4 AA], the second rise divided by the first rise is 5.0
